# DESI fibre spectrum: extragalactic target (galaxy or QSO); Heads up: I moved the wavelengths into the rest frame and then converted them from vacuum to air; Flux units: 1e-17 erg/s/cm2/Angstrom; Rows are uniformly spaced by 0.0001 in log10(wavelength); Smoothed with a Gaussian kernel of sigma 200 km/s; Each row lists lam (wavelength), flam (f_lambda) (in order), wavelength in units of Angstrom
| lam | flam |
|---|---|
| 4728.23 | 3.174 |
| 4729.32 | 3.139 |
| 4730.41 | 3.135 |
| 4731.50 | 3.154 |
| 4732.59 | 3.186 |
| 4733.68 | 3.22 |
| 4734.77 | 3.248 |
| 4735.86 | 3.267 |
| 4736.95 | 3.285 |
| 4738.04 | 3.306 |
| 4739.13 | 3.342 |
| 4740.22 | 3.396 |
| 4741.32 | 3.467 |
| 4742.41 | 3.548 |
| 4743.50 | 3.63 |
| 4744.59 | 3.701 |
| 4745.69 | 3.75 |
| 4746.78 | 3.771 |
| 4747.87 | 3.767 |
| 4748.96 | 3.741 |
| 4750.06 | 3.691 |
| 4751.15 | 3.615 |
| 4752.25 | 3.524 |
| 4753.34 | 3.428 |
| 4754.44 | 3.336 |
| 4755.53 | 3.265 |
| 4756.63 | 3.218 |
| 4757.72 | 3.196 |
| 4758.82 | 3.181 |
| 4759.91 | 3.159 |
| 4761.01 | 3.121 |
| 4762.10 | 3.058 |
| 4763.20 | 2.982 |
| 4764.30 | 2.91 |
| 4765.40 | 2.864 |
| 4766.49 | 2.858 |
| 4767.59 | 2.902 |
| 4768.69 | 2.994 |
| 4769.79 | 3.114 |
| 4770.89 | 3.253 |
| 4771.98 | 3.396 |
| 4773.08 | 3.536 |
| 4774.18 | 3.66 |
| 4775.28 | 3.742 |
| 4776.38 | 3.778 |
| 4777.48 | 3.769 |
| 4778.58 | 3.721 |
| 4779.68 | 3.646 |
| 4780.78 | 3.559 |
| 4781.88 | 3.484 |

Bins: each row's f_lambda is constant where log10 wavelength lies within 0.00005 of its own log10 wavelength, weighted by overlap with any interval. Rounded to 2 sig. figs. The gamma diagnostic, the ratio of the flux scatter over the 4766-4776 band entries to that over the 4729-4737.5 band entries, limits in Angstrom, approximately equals 5.6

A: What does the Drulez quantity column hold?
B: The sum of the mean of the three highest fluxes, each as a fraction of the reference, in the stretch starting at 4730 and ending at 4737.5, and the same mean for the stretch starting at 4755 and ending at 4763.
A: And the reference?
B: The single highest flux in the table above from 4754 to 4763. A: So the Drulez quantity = 1.95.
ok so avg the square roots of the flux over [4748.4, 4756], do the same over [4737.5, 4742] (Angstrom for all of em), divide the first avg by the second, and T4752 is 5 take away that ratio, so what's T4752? 3.98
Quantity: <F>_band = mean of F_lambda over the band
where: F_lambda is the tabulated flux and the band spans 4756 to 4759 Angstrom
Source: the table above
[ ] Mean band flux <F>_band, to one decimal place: 3.2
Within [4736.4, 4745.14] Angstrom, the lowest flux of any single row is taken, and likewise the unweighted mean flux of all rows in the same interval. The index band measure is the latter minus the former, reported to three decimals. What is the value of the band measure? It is 0.174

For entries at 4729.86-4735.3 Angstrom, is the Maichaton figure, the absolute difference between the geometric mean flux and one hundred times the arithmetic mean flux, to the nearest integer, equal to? 316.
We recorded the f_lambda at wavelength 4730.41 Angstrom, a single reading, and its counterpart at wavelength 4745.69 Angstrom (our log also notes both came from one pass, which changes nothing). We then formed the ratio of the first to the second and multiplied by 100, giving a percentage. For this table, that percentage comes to 84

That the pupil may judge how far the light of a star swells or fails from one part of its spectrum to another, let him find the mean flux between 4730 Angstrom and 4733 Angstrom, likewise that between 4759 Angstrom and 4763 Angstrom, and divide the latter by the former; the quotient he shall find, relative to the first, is 0.99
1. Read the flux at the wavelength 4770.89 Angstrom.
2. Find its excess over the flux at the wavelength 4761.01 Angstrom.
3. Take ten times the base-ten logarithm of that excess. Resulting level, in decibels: -8.8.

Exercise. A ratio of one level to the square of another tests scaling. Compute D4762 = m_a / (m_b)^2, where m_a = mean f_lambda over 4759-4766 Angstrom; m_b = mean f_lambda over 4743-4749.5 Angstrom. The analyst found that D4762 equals 0.22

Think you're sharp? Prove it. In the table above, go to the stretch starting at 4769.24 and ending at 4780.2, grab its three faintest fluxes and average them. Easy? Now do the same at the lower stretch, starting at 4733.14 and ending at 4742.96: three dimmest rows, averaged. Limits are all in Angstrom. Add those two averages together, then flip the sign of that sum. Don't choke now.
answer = -6.5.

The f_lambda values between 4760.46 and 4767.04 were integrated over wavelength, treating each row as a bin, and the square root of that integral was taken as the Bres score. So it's 4.42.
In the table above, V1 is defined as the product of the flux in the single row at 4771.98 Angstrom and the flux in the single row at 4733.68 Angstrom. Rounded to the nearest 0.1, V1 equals 10.9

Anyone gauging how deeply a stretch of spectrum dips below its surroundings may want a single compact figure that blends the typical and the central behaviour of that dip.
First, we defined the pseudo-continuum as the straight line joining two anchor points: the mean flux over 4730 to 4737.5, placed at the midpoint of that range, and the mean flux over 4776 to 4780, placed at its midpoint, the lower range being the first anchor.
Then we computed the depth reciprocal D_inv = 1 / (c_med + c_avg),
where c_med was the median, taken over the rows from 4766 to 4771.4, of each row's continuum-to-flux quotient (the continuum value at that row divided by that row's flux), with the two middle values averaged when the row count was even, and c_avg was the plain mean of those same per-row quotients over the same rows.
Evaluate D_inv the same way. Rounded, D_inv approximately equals 0.42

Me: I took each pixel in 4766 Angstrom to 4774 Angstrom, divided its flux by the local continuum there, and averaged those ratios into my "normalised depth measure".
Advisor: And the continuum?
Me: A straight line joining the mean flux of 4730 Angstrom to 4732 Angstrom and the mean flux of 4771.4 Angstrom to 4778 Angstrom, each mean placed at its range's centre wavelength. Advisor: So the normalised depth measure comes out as 0.88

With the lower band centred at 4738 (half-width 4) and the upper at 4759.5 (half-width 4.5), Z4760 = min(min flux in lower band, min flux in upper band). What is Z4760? 2.98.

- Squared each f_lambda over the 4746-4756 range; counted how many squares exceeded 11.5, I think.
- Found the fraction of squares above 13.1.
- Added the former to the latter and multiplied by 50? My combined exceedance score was 372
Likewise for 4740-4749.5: 483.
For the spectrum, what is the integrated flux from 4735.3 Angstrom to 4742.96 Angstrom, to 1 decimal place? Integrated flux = 25.8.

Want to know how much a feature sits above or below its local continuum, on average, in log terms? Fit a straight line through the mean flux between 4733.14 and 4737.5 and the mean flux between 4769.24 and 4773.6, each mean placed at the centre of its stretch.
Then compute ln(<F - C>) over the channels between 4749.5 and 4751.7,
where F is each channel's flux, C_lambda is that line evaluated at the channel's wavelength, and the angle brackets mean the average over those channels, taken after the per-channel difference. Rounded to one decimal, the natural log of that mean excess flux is -1.0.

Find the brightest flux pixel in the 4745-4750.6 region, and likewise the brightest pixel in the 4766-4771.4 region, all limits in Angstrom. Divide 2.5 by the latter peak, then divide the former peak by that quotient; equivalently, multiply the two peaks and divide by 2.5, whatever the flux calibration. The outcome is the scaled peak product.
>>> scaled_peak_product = 4.9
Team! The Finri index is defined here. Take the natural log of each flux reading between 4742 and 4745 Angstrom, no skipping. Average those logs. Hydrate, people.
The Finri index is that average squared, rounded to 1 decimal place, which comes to 1.7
